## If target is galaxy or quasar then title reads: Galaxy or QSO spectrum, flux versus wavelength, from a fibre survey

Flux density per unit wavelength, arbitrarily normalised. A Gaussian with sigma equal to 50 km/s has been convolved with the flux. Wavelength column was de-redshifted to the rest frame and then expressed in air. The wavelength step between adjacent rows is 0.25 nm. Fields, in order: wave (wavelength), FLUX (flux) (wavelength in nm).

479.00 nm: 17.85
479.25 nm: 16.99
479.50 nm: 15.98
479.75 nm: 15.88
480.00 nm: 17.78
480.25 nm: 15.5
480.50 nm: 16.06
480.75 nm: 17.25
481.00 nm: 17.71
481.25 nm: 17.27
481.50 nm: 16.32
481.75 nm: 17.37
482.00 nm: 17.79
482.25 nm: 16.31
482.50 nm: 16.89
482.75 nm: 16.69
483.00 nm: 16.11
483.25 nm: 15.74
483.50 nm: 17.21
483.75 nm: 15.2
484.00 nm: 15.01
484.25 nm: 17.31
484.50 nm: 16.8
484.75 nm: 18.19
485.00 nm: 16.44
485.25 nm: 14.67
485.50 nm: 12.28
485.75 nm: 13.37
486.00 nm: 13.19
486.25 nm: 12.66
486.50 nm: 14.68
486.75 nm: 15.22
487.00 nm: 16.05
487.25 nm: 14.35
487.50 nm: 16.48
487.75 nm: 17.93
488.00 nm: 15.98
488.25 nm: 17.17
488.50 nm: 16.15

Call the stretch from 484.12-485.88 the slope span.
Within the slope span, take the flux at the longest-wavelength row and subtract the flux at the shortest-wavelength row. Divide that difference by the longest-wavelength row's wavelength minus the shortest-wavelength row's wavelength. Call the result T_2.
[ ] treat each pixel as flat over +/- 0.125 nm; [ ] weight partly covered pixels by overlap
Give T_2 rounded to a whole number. -3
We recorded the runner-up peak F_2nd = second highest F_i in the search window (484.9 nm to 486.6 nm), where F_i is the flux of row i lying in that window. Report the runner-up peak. 14.68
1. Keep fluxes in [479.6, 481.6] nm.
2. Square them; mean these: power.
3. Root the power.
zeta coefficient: 16.7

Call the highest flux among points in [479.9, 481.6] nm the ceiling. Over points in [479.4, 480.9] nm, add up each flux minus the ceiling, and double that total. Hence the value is -16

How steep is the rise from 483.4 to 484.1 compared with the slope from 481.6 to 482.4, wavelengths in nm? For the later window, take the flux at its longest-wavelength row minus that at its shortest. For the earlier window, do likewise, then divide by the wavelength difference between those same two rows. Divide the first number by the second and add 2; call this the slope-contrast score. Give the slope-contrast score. 3.0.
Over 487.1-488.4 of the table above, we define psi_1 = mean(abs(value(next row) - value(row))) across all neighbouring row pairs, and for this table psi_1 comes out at 1.68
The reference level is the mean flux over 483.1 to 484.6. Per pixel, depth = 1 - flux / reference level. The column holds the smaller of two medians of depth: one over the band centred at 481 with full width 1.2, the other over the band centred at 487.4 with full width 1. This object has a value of -0.06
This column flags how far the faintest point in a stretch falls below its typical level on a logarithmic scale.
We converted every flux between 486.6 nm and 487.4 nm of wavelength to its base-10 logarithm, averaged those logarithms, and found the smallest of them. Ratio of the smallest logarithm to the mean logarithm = 0.979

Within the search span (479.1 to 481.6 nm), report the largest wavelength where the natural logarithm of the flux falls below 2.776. 480.25 nm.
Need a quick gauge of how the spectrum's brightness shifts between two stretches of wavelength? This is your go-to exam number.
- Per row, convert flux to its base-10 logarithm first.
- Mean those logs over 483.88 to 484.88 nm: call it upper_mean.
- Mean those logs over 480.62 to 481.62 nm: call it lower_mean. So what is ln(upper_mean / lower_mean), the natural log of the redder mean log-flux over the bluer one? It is -0.007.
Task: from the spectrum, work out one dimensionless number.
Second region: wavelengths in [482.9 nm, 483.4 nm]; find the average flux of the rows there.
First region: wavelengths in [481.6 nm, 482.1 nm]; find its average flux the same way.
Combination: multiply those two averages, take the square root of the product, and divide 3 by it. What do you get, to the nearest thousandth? 0.179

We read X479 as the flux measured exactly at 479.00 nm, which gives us 17.85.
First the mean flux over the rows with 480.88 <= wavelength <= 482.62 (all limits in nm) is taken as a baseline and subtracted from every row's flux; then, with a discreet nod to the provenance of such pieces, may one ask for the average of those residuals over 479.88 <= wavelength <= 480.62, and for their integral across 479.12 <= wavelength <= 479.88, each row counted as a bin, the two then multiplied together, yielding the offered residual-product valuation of 0.39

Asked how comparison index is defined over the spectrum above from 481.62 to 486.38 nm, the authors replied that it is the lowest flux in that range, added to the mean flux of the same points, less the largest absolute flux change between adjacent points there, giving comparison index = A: 26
